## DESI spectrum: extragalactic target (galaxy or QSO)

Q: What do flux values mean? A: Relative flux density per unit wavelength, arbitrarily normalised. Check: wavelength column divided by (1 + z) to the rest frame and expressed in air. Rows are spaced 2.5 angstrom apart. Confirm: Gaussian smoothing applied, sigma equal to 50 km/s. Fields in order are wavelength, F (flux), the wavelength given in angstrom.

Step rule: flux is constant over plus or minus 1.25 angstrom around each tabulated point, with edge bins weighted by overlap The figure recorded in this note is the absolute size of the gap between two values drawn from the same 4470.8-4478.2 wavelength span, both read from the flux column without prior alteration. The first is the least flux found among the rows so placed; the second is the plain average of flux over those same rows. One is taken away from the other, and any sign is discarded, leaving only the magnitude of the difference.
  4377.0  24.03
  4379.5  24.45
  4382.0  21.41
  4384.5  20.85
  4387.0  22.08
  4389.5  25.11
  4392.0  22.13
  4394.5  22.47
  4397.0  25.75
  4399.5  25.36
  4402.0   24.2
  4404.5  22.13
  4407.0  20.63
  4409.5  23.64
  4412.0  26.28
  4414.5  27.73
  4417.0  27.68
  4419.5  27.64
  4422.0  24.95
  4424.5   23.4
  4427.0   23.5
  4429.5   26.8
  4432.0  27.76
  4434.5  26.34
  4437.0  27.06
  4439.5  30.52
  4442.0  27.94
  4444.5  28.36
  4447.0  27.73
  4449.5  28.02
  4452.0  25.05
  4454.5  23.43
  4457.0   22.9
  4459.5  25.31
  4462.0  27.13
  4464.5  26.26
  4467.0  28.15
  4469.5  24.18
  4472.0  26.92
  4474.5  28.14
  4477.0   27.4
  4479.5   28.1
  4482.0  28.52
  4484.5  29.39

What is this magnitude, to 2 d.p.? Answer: 0.57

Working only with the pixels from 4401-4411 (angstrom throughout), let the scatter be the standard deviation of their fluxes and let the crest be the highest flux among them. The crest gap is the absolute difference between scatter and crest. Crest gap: 23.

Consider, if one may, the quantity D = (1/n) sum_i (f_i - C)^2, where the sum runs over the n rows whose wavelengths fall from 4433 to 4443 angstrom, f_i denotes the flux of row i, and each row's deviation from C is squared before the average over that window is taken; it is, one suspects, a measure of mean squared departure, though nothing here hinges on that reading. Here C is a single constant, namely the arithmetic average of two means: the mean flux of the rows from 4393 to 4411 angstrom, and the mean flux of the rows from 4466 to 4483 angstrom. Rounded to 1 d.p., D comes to 9.1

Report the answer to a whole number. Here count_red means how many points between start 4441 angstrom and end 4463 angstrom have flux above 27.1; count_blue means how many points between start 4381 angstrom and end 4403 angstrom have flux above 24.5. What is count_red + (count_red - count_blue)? 7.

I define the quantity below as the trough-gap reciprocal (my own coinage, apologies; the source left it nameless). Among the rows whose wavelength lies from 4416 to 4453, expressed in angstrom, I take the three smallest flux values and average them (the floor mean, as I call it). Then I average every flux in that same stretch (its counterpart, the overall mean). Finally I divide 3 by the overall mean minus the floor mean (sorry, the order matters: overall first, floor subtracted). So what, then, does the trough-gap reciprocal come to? 1.03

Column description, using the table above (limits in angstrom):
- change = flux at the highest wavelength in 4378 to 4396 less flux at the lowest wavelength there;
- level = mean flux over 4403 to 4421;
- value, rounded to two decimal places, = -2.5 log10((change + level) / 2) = -2.66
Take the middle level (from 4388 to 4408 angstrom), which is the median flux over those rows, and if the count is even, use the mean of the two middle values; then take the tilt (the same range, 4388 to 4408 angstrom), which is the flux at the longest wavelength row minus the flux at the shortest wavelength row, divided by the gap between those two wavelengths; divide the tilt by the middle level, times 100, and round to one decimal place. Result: -1.1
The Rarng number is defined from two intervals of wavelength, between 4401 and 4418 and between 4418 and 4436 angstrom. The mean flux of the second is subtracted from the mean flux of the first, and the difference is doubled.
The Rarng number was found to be -2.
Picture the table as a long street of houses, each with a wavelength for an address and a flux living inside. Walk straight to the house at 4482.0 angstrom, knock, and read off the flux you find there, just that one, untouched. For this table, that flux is 28.52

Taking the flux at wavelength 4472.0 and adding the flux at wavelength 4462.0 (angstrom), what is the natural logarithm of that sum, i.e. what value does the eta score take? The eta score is 3.990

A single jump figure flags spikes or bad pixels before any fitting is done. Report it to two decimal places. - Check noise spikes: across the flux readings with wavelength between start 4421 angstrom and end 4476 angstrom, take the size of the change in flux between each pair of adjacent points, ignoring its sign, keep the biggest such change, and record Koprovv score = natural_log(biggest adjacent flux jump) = 1.38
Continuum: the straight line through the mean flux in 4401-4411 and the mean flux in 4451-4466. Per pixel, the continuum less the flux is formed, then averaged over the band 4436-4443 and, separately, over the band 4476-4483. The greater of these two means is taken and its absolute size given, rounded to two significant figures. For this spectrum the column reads 2.0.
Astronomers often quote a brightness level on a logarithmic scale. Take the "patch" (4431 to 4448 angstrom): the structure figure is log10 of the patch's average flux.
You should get 1.447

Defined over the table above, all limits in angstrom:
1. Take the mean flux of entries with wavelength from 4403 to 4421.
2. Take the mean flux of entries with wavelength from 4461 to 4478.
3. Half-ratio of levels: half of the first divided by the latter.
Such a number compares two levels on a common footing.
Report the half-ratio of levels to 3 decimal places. 0.467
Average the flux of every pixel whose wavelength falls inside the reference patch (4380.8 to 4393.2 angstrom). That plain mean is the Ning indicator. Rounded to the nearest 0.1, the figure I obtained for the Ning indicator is 22.3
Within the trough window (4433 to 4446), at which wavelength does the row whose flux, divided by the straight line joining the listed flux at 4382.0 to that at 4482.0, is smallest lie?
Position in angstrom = 4434.5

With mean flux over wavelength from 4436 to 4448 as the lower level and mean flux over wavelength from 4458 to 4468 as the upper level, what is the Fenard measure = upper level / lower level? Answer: 0.94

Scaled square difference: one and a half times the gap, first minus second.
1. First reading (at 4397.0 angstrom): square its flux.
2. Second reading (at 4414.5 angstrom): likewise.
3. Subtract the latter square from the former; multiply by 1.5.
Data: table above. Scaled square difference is -159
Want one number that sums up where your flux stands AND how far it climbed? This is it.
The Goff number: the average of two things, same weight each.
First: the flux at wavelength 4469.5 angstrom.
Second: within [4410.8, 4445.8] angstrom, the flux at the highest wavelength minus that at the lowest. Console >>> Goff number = 13.1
